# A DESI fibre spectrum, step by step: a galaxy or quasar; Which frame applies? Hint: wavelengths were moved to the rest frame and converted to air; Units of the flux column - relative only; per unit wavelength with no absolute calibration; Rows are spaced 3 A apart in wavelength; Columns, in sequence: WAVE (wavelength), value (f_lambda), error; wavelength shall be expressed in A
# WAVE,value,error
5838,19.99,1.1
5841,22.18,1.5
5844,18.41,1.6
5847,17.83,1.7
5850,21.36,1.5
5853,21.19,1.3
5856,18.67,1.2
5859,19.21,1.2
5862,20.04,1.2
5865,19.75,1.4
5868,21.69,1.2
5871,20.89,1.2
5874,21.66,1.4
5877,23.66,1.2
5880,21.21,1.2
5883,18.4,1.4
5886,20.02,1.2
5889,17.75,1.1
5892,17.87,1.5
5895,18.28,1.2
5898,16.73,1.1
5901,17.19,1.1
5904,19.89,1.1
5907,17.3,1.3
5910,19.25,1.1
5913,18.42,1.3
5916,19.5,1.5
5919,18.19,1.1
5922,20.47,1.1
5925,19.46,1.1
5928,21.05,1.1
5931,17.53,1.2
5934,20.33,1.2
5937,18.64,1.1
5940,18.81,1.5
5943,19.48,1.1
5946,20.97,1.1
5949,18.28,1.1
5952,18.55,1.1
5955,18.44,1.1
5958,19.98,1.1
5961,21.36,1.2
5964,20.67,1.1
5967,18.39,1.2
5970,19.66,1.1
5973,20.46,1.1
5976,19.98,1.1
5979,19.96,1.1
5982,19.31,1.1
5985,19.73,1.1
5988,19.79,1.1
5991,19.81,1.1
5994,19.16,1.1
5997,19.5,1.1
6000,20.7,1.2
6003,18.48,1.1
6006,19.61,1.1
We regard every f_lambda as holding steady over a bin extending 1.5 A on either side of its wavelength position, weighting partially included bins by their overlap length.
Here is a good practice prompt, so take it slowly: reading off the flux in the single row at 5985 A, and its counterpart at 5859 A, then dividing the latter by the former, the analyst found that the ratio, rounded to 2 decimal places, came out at 0.97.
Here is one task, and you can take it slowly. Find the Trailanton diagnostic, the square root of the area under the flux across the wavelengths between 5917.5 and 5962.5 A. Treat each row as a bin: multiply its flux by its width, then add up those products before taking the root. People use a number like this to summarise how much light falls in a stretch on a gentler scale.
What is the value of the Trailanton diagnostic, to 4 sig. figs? 29.57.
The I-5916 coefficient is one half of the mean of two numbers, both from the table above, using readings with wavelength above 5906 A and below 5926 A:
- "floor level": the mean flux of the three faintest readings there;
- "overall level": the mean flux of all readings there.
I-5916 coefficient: 9.2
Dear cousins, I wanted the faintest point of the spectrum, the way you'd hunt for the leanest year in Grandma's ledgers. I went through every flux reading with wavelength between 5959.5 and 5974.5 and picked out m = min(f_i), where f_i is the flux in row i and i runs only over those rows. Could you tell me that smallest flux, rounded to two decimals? 18.39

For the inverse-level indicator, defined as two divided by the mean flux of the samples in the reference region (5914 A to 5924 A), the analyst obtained 0.103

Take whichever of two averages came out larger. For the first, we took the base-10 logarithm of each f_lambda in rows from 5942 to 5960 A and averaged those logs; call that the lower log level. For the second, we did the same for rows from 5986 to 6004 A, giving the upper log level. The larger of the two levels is 1.29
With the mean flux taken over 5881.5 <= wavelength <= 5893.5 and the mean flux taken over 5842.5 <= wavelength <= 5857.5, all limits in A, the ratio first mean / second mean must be 0.95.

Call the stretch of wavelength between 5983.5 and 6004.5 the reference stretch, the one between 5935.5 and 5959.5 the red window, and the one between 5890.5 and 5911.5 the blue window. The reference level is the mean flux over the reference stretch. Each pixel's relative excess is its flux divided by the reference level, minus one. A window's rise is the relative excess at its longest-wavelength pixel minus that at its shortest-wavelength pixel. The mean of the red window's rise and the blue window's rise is 0.069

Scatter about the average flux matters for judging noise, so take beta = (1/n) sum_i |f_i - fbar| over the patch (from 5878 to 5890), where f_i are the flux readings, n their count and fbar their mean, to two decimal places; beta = 1.27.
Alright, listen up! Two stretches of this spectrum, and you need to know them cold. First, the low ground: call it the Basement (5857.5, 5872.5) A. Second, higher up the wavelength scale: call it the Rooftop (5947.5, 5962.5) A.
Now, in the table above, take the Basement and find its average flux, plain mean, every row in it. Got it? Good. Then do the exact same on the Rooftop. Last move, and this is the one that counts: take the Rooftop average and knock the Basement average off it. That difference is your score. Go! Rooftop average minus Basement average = -1.0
